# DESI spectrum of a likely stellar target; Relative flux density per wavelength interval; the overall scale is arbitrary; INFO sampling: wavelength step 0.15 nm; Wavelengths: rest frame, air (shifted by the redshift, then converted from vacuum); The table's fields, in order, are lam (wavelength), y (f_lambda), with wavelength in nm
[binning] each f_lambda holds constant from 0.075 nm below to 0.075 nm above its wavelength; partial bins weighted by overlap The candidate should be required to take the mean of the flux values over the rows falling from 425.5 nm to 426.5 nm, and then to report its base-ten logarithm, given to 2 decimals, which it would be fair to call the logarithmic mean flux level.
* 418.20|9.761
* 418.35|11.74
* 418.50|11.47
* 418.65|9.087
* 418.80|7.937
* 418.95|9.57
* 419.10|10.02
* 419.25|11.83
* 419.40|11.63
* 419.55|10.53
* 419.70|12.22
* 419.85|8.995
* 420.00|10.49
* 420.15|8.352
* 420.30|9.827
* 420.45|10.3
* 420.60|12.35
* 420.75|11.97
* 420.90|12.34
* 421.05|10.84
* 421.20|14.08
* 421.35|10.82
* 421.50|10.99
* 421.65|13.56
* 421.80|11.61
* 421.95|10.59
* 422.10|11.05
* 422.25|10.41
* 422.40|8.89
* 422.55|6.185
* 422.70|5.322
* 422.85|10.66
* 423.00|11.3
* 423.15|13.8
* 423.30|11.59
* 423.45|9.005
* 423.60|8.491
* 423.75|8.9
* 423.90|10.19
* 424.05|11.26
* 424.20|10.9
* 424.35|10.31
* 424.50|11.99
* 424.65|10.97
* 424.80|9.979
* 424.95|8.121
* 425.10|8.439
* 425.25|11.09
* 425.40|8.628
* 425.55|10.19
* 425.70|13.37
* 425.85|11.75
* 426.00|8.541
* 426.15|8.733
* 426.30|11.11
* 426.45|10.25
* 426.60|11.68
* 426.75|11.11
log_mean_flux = 1.02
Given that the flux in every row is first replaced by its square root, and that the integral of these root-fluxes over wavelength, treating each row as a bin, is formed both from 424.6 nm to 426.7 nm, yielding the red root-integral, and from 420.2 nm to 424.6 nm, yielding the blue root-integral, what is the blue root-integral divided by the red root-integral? 2.1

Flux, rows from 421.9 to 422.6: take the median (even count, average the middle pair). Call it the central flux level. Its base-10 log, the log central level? 1.02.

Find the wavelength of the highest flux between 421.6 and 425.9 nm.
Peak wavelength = 423.15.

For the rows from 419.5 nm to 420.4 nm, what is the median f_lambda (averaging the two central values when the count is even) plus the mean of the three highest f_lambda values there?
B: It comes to 21.2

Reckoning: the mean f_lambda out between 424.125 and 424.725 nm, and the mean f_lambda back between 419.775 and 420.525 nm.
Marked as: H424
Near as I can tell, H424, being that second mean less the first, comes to -1.4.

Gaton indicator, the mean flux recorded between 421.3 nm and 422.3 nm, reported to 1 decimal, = 11.3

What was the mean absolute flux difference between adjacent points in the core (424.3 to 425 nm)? 1.4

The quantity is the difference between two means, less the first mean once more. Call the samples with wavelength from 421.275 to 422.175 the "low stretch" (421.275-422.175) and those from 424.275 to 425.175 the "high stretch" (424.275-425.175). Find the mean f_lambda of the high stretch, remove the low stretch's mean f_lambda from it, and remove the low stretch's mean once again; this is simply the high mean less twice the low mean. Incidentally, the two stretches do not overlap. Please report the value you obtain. -13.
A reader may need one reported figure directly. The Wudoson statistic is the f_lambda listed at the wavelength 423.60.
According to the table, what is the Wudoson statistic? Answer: 8.491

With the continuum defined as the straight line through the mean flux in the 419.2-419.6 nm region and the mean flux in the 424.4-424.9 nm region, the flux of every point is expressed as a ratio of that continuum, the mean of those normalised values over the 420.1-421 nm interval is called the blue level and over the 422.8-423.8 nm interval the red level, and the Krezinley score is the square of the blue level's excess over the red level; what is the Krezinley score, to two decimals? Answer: 0.00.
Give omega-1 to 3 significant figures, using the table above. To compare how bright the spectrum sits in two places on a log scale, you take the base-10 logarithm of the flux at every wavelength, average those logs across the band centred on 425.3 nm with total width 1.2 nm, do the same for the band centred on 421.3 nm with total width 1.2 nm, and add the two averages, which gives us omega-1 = 2.08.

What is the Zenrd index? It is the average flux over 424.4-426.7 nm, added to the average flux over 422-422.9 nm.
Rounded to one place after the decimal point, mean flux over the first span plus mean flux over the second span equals 19.1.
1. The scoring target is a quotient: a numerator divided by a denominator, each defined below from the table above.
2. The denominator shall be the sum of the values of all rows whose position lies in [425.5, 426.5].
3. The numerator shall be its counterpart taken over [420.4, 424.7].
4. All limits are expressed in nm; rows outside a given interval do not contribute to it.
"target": 4.20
